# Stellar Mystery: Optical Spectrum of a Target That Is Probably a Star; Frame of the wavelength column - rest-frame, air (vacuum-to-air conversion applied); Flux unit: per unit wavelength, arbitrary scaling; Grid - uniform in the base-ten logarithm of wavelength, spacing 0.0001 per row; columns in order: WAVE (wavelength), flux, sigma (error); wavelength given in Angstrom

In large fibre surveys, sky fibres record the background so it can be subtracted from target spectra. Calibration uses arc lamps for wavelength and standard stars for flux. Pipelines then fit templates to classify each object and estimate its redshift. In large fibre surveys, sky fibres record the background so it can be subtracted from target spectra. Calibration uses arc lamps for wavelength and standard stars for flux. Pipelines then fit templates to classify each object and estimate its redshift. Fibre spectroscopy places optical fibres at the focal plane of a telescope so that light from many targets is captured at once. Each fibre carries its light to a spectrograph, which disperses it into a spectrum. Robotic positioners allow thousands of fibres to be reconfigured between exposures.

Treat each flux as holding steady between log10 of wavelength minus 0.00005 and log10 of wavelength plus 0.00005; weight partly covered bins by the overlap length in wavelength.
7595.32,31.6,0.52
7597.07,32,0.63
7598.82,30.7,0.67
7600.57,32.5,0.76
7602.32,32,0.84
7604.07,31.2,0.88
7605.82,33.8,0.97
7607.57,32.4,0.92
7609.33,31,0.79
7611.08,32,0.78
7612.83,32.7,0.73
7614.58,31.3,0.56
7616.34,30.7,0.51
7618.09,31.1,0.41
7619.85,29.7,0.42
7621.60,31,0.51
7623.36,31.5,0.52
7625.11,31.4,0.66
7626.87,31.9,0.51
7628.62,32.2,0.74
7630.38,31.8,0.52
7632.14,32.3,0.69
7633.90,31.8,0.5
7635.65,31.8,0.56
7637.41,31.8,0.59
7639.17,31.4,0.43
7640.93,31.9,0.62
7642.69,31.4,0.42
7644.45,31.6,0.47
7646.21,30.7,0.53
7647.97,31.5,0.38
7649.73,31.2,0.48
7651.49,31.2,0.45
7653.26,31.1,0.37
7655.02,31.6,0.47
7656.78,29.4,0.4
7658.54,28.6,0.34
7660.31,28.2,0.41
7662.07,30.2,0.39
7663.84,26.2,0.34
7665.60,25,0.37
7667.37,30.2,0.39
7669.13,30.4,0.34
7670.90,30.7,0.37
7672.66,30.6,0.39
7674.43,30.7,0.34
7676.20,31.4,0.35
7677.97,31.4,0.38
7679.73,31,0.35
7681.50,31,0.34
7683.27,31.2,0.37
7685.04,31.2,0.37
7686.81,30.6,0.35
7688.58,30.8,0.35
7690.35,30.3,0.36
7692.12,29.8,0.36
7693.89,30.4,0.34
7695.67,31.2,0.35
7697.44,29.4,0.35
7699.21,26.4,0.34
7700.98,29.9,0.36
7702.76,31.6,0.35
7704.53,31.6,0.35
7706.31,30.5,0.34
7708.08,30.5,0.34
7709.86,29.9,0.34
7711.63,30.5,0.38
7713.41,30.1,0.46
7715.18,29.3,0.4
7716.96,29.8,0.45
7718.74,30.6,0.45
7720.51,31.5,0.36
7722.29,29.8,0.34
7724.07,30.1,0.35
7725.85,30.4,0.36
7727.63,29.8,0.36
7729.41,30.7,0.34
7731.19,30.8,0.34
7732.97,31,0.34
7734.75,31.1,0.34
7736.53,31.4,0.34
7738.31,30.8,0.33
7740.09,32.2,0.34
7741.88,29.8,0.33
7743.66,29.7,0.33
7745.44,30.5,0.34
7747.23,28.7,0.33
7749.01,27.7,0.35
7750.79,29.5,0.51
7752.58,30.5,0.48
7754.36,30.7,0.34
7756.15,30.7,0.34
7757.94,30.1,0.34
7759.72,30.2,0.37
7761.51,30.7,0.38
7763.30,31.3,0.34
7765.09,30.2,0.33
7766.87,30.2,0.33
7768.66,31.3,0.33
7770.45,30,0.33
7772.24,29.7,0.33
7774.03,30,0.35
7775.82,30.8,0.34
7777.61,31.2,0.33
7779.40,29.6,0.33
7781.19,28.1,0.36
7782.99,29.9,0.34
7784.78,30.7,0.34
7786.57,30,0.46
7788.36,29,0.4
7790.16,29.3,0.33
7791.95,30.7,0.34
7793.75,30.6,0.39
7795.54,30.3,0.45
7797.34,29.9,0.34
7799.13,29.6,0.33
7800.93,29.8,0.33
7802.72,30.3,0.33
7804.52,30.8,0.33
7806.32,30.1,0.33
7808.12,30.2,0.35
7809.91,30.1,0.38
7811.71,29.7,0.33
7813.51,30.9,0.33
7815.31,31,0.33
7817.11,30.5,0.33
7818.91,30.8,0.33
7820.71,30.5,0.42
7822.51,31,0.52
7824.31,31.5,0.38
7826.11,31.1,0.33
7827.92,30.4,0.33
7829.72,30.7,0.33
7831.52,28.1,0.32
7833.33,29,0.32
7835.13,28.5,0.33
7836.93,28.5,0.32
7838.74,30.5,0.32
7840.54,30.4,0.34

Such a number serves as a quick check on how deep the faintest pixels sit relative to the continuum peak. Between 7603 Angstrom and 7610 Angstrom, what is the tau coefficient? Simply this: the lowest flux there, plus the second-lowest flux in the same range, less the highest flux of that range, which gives 28.4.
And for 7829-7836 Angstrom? 25.9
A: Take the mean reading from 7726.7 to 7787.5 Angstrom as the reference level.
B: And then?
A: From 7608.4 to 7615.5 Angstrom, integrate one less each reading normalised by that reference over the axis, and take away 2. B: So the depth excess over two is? -2.3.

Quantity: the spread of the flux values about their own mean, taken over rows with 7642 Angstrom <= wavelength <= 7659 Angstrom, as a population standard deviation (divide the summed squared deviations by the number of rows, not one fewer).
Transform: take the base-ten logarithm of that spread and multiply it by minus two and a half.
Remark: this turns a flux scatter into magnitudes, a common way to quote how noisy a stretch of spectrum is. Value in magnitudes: 0.0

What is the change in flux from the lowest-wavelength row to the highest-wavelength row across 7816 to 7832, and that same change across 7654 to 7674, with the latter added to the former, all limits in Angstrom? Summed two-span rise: -3.4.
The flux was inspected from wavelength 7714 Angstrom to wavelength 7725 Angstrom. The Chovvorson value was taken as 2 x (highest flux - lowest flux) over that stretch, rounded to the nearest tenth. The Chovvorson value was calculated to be 4.4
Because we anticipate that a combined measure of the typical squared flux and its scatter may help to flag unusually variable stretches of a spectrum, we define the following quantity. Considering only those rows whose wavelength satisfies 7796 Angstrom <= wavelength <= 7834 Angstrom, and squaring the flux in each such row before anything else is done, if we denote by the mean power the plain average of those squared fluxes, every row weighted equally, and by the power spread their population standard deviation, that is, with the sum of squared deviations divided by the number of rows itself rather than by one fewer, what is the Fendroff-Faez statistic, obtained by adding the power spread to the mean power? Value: 963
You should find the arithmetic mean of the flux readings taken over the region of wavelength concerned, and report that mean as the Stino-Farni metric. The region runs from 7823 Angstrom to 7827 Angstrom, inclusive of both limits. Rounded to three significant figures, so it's 31.3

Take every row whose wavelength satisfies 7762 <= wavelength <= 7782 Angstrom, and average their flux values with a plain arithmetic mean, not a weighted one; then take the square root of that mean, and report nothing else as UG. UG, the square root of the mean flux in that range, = 5.50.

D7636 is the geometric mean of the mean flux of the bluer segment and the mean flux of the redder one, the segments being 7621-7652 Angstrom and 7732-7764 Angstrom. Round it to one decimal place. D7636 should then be 31.0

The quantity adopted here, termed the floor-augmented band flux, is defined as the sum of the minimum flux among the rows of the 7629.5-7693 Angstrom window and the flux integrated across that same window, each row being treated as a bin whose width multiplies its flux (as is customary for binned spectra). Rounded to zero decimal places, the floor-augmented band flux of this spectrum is 1969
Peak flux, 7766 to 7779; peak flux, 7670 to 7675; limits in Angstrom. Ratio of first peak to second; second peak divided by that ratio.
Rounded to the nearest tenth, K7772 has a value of 30.1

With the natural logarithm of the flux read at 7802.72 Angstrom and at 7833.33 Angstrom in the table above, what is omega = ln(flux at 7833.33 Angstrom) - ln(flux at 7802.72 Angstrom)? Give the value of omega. -0.044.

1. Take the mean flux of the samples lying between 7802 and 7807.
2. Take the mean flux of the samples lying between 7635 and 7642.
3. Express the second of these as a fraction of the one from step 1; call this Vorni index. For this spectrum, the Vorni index 1.04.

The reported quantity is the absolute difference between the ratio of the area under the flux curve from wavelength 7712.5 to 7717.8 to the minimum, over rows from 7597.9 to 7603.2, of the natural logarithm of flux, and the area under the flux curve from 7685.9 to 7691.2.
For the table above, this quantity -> 116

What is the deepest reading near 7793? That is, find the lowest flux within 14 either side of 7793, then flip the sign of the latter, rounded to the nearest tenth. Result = -28.1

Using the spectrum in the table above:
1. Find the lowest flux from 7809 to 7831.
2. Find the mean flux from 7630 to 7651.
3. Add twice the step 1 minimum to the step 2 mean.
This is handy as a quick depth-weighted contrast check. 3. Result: 91.0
